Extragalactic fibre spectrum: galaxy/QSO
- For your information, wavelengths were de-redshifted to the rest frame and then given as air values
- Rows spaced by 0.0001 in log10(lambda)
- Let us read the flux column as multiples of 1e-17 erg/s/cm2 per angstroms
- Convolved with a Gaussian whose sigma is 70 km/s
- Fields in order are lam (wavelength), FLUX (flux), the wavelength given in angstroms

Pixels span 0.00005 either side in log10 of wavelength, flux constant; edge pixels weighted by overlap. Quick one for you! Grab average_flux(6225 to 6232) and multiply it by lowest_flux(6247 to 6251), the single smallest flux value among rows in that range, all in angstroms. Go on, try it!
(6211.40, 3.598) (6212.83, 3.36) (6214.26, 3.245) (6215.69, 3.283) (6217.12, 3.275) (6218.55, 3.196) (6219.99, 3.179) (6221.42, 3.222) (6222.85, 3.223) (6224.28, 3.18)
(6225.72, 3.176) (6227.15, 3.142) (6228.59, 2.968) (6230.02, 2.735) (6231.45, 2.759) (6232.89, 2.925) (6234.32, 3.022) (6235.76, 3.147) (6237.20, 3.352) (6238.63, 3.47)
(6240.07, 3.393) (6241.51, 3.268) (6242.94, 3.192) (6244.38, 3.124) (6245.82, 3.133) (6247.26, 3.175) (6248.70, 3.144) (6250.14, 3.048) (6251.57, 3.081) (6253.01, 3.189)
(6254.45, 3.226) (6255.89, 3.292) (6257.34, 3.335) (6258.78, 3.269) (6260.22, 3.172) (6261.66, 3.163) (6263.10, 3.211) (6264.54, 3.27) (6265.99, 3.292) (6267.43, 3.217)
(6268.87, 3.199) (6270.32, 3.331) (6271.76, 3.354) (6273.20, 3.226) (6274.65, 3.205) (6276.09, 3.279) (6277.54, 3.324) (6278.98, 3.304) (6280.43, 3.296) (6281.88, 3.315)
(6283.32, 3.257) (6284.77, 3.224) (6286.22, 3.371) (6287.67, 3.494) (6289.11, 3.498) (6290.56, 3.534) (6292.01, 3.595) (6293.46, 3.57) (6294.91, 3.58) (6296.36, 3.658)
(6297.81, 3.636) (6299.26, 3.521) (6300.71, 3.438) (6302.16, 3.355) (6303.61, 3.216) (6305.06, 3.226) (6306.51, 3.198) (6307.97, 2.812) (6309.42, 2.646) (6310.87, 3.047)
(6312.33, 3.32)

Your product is 9.0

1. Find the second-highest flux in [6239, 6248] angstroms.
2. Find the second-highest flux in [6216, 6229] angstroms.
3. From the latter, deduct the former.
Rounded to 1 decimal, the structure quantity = 0.0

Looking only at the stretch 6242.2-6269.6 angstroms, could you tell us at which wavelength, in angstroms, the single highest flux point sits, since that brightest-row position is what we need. 6257.34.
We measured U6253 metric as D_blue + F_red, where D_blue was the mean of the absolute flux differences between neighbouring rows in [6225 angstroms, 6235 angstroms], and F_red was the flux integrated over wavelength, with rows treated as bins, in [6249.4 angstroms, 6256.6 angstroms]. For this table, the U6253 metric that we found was 22.9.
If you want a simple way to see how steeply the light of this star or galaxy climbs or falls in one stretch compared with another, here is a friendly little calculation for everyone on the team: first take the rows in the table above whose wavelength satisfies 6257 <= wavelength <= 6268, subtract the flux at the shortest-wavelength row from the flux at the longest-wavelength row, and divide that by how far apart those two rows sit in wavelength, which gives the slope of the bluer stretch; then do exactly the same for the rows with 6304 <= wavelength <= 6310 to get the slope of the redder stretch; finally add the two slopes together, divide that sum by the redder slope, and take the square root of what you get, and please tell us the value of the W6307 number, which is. 1.04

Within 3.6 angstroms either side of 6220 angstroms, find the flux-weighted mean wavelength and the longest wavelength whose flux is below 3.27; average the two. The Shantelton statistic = 6221.4 angstroms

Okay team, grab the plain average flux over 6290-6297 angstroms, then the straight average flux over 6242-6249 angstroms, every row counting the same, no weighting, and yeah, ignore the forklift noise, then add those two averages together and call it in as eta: 6.74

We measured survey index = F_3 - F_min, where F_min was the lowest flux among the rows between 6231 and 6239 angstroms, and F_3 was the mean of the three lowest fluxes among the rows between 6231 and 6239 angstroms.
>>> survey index 0.14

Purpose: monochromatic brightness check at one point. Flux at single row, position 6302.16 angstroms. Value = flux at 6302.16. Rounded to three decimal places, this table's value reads 3.355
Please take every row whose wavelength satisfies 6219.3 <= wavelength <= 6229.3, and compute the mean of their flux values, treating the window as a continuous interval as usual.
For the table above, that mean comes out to 3.16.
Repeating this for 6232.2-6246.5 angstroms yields 3.20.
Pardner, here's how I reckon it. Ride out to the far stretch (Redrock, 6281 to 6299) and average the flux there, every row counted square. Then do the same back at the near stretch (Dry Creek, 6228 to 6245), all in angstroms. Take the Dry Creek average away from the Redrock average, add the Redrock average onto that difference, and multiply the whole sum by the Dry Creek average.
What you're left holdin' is 12.0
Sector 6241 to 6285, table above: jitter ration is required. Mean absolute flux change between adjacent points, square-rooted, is 0.23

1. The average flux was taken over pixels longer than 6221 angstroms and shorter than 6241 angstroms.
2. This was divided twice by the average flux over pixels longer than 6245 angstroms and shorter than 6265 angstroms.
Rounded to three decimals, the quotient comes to 0.306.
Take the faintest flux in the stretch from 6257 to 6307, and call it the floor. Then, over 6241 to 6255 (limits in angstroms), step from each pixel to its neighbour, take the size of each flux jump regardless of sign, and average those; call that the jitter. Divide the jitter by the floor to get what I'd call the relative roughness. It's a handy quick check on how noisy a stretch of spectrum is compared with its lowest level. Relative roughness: 0.018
